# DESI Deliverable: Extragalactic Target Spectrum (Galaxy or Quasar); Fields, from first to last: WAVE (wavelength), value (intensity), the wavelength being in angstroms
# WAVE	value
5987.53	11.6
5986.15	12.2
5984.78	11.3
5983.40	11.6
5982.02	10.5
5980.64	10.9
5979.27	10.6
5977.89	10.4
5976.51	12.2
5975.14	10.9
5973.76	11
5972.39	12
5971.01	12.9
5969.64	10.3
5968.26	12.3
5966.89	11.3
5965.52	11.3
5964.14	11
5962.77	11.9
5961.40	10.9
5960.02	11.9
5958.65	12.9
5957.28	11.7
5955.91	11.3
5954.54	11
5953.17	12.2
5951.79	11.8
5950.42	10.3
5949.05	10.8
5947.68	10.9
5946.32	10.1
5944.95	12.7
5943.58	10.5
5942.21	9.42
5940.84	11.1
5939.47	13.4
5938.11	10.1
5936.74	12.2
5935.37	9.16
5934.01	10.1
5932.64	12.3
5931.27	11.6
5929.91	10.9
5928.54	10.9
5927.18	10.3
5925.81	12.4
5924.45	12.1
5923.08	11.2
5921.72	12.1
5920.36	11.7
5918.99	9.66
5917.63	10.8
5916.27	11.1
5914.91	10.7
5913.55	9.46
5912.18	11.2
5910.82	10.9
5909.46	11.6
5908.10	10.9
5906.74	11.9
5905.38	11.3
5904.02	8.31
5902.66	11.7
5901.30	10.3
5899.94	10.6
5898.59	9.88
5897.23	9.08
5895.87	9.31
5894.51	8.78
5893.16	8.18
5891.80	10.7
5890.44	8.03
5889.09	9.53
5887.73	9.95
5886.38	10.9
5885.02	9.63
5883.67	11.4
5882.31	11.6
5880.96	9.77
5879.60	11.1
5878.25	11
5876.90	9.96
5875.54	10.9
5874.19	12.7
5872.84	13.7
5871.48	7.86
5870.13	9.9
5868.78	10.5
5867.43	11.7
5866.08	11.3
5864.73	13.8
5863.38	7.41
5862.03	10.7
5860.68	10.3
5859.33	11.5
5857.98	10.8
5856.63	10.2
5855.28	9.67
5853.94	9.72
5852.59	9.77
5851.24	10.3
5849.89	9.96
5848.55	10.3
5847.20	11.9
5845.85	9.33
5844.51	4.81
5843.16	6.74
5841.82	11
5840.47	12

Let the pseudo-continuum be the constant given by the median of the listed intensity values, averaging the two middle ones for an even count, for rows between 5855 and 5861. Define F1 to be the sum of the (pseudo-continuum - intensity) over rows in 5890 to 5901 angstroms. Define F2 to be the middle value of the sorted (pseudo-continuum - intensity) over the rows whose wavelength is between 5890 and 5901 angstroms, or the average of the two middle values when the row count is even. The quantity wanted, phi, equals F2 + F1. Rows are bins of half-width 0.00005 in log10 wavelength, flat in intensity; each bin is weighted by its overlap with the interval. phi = 8.9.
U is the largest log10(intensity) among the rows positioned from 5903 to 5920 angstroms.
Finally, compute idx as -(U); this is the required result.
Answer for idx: -1.08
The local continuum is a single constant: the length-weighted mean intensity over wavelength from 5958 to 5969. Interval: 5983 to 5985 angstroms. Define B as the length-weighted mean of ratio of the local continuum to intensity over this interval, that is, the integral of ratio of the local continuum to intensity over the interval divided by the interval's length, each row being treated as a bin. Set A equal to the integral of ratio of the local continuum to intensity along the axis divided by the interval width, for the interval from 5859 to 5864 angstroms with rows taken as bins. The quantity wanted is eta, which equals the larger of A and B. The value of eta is 1.21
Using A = 1.21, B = 1.02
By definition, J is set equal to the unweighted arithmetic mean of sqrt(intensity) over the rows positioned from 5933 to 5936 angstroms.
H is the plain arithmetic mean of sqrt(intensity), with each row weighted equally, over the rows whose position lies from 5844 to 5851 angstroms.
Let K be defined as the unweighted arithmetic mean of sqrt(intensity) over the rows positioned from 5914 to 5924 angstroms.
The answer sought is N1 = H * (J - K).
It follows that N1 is -0.7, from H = 3.01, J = 3.10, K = 3.32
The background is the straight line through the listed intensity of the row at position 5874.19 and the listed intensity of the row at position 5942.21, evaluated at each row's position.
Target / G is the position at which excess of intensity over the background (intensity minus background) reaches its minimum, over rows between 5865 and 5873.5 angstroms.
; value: 5871.48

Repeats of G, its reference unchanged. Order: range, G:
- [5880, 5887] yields 5880.96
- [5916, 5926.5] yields 5918.99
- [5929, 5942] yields 5935.37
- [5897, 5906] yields 5904.02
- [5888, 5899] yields 5890.44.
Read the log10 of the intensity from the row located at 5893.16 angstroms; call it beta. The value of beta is 0.91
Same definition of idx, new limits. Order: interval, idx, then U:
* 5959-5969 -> -1.09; 1.09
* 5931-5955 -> -1.13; 1.13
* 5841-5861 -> -1.08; 1.08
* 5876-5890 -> -1.06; 1.06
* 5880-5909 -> -1.08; 1.08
